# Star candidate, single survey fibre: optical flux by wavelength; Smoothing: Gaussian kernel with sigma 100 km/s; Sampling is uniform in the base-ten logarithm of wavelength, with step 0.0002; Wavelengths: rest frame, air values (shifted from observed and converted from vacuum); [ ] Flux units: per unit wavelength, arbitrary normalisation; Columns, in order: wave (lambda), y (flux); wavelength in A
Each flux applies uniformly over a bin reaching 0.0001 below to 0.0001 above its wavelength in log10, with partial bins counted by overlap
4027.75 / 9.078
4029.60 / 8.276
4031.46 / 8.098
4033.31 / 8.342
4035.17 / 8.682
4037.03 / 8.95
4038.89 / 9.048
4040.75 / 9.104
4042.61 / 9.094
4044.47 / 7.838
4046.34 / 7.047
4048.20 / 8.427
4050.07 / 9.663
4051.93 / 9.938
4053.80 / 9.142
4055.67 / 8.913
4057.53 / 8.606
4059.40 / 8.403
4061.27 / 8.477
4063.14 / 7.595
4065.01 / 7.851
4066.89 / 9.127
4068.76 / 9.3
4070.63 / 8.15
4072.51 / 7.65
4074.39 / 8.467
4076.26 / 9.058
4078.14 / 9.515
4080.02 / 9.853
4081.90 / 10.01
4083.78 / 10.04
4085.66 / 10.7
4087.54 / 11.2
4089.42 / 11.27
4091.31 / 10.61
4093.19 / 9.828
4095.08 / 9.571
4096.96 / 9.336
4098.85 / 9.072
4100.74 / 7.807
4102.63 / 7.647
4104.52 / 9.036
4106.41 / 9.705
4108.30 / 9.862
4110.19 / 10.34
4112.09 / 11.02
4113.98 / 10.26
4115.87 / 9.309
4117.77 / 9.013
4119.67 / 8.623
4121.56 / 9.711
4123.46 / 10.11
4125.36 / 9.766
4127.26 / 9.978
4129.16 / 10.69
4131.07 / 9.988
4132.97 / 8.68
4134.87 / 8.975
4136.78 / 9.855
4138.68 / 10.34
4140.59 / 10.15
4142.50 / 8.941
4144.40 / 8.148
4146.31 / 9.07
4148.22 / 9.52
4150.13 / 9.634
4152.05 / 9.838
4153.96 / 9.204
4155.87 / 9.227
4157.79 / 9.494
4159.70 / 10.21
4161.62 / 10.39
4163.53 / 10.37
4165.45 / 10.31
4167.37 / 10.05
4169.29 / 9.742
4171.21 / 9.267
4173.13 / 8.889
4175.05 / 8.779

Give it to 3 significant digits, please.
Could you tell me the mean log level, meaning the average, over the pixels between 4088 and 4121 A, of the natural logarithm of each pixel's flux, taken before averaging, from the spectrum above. 2.25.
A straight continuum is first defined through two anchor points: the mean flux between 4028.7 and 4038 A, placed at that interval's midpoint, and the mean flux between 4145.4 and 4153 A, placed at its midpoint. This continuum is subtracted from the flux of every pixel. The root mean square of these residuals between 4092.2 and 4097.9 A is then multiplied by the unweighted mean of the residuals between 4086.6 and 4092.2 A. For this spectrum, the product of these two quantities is 1.2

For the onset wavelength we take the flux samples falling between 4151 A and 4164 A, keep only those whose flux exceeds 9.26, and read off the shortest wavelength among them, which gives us 4152.05 A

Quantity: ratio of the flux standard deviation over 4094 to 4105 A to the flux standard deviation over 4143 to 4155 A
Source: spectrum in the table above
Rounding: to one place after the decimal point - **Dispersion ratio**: 1.4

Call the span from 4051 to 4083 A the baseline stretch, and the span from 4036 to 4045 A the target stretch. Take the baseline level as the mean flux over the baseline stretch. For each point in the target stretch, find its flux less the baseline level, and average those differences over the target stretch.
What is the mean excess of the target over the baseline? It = 0.0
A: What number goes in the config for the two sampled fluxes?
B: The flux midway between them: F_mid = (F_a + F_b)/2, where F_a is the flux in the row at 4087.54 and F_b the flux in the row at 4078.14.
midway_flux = 10.4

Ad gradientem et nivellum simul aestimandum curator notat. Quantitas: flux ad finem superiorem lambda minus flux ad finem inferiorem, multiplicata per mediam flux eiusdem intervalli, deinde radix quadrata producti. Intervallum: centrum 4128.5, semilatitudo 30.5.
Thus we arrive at 2.0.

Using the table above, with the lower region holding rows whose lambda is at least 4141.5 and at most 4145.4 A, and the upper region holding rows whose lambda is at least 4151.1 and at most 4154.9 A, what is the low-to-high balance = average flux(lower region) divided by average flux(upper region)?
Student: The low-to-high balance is 0.90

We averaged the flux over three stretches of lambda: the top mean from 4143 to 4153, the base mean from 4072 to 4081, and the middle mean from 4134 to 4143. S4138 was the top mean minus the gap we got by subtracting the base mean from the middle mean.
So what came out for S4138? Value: 8.5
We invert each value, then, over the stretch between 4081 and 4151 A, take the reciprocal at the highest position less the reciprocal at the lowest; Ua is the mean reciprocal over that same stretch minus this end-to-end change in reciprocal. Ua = 0.100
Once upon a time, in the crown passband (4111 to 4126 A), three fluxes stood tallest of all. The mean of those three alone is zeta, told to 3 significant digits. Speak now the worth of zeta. 10.5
